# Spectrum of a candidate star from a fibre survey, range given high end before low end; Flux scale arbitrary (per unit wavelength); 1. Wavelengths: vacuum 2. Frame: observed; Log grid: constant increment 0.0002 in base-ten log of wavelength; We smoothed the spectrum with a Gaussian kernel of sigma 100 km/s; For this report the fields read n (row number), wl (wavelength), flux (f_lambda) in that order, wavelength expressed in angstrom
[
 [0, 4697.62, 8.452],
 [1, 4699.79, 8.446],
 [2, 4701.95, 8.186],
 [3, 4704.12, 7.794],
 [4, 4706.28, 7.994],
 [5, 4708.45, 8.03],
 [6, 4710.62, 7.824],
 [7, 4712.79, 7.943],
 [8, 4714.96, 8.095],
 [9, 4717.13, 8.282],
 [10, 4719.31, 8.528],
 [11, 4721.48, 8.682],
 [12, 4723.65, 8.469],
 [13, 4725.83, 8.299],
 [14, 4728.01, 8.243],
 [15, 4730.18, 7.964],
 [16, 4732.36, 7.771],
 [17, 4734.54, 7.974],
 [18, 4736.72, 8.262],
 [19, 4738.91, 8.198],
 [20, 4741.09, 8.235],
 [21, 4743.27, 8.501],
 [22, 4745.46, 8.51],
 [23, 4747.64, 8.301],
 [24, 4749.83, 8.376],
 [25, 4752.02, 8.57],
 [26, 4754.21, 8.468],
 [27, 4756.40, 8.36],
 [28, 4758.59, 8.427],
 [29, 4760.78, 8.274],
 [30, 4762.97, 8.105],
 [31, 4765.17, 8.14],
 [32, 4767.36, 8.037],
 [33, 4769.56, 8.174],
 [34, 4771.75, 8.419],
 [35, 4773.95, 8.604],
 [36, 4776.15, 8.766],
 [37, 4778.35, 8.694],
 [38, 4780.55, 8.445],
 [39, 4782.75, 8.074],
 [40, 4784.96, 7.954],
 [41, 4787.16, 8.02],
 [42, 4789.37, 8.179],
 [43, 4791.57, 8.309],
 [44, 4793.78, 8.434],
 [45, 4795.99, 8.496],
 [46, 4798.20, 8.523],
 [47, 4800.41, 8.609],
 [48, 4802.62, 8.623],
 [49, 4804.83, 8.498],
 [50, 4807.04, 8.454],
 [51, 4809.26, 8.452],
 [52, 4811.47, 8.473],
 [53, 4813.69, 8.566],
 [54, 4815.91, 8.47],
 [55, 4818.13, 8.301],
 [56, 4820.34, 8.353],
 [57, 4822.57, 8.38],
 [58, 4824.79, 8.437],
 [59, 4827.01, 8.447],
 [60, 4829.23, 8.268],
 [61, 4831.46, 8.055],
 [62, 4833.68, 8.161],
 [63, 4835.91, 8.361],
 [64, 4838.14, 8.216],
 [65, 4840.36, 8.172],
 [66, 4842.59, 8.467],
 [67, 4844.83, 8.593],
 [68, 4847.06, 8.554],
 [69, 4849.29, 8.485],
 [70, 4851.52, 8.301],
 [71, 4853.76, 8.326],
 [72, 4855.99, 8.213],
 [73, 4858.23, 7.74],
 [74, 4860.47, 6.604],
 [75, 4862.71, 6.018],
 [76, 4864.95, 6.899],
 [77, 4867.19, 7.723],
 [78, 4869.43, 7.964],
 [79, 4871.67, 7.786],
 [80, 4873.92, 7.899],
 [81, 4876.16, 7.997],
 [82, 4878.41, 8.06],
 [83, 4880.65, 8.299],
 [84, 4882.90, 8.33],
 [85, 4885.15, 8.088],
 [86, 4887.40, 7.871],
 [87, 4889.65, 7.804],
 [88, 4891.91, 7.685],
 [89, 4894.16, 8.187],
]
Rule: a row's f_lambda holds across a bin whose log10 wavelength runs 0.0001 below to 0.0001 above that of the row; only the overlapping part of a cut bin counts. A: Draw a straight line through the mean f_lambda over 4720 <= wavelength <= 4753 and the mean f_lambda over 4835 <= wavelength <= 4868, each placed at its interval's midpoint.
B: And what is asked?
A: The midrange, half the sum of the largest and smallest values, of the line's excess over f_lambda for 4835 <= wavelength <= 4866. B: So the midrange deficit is 0.60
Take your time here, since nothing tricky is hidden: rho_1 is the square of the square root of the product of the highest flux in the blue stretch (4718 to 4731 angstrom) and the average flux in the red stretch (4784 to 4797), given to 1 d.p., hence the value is 71.5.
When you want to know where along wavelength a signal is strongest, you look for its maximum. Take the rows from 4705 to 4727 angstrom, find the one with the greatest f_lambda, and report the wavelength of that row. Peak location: 4721.48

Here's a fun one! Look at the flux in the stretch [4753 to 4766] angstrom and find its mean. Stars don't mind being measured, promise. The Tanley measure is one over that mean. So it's 0.1205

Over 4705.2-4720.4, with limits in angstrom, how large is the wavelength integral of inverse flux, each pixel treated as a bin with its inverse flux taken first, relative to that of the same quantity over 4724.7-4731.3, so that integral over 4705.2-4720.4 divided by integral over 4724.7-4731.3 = 2.3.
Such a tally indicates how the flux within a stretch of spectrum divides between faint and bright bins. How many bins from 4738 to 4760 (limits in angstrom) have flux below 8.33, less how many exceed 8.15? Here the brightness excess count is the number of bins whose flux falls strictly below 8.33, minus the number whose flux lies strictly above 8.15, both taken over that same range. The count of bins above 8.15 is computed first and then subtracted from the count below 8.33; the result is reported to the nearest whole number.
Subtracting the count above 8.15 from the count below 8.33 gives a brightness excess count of -7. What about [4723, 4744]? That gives 1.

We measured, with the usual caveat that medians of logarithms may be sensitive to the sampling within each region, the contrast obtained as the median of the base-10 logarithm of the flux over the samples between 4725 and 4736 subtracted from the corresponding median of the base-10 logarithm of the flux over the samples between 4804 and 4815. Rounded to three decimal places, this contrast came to 0.026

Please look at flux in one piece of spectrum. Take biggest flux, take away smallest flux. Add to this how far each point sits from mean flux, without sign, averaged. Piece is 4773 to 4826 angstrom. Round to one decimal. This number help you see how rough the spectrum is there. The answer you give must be 1.0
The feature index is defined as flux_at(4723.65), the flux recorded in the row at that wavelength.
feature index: 8.469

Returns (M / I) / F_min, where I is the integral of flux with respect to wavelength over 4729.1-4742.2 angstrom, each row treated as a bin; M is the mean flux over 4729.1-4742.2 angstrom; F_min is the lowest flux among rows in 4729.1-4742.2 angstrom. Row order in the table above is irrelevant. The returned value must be 0.0098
